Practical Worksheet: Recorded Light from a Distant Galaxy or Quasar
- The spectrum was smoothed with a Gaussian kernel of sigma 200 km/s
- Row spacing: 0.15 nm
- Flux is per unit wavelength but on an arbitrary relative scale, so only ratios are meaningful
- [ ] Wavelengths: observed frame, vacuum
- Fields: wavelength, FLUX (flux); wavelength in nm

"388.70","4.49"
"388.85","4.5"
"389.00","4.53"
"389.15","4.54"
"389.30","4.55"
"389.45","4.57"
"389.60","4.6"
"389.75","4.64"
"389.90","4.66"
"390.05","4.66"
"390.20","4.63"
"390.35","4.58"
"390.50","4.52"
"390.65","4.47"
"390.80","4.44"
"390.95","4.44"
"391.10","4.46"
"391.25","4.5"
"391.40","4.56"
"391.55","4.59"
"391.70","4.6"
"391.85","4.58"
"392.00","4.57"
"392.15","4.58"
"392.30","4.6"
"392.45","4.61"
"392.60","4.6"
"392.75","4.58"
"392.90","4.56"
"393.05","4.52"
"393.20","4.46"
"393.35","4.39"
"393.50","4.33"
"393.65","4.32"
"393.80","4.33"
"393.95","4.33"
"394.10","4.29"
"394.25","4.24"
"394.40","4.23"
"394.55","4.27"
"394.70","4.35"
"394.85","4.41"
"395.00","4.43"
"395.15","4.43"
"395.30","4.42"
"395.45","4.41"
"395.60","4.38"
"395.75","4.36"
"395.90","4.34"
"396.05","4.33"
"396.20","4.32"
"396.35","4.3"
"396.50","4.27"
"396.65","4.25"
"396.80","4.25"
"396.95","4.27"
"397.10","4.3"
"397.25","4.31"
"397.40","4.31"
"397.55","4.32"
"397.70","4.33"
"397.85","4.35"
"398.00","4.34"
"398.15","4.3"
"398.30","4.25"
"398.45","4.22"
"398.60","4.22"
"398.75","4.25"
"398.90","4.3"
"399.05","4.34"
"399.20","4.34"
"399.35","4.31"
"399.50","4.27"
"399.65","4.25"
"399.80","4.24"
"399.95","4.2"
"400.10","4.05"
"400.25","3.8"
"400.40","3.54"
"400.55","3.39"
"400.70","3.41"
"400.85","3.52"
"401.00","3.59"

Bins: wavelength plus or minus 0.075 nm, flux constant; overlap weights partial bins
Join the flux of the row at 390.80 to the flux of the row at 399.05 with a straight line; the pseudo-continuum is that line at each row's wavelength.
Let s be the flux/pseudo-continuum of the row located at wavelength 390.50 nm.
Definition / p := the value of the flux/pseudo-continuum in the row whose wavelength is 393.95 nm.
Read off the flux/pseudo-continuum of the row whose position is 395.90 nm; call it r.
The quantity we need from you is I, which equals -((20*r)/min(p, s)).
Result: -20.2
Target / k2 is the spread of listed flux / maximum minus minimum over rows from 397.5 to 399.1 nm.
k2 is 0.13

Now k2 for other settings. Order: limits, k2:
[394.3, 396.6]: 0.20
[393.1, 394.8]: 0.23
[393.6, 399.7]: 0.21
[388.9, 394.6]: 0.43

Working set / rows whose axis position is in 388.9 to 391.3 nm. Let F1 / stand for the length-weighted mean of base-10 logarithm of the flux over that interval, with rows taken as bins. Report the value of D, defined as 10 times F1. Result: 6.58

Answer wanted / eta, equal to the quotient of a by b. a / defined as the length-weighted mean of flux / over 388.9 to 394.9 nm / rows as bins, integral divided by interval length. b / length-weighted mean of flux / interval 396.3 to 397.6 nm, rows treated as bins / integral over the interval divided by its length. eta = 1.05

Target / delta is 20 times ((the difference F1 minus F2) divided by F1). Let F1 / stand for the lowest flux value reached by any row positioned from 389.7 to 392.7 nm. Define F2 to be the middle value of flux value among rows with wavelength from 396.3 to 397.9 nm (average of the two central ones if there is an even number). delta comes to 0.6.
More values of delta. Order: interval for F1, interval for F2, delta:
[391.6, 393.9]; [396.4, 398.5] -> 0.1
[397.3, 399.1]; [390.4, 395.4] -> -1.1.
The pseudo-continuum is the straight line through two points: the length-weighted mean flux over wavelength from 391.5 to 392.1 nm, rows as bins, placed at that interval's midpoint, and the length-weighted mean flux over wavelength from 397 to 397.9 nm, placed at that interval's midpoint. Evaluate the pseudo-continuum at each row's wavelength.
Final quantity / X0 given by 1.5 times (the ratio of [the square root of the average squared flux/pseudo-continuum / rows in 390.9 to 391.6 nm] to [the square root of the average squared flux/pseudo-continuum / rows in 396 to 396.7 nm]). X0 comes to 1.49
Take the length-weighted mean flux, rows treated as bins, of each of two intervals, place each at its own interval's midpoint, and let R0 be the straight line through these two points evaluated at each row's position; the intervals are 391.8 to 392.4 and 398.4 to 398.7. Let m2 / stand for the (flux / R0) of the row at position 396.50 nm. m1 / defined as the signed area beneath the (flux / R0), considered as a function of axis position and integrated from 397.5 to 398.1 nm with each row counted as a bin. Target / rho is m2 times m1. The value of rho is 0.600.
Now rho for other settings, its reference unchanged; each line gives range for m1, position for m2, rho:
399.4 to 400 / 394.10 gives 0.588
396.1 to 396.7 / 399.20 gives 0.614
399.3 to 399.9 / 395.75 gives 0.612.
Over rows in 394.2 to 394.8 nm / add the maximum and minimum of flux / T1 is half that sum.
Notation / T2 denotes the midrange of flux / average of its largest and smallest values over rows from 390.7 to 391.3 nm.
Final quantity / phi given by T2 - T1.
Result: 0.2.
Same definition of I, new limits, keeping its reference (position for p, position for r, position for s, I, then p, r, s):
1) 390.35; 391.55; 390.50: -20.4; 1.03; 1.04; 1.02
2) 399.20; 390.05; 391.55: -20.9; 1.00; 1.05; 1.04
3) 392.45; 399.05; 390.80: -20.0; 1.04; 1.00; 1.00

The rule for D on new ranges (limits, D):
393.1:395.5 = 6.39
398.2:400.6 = 6.15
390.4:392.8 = 6.57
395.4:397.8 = 6.35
